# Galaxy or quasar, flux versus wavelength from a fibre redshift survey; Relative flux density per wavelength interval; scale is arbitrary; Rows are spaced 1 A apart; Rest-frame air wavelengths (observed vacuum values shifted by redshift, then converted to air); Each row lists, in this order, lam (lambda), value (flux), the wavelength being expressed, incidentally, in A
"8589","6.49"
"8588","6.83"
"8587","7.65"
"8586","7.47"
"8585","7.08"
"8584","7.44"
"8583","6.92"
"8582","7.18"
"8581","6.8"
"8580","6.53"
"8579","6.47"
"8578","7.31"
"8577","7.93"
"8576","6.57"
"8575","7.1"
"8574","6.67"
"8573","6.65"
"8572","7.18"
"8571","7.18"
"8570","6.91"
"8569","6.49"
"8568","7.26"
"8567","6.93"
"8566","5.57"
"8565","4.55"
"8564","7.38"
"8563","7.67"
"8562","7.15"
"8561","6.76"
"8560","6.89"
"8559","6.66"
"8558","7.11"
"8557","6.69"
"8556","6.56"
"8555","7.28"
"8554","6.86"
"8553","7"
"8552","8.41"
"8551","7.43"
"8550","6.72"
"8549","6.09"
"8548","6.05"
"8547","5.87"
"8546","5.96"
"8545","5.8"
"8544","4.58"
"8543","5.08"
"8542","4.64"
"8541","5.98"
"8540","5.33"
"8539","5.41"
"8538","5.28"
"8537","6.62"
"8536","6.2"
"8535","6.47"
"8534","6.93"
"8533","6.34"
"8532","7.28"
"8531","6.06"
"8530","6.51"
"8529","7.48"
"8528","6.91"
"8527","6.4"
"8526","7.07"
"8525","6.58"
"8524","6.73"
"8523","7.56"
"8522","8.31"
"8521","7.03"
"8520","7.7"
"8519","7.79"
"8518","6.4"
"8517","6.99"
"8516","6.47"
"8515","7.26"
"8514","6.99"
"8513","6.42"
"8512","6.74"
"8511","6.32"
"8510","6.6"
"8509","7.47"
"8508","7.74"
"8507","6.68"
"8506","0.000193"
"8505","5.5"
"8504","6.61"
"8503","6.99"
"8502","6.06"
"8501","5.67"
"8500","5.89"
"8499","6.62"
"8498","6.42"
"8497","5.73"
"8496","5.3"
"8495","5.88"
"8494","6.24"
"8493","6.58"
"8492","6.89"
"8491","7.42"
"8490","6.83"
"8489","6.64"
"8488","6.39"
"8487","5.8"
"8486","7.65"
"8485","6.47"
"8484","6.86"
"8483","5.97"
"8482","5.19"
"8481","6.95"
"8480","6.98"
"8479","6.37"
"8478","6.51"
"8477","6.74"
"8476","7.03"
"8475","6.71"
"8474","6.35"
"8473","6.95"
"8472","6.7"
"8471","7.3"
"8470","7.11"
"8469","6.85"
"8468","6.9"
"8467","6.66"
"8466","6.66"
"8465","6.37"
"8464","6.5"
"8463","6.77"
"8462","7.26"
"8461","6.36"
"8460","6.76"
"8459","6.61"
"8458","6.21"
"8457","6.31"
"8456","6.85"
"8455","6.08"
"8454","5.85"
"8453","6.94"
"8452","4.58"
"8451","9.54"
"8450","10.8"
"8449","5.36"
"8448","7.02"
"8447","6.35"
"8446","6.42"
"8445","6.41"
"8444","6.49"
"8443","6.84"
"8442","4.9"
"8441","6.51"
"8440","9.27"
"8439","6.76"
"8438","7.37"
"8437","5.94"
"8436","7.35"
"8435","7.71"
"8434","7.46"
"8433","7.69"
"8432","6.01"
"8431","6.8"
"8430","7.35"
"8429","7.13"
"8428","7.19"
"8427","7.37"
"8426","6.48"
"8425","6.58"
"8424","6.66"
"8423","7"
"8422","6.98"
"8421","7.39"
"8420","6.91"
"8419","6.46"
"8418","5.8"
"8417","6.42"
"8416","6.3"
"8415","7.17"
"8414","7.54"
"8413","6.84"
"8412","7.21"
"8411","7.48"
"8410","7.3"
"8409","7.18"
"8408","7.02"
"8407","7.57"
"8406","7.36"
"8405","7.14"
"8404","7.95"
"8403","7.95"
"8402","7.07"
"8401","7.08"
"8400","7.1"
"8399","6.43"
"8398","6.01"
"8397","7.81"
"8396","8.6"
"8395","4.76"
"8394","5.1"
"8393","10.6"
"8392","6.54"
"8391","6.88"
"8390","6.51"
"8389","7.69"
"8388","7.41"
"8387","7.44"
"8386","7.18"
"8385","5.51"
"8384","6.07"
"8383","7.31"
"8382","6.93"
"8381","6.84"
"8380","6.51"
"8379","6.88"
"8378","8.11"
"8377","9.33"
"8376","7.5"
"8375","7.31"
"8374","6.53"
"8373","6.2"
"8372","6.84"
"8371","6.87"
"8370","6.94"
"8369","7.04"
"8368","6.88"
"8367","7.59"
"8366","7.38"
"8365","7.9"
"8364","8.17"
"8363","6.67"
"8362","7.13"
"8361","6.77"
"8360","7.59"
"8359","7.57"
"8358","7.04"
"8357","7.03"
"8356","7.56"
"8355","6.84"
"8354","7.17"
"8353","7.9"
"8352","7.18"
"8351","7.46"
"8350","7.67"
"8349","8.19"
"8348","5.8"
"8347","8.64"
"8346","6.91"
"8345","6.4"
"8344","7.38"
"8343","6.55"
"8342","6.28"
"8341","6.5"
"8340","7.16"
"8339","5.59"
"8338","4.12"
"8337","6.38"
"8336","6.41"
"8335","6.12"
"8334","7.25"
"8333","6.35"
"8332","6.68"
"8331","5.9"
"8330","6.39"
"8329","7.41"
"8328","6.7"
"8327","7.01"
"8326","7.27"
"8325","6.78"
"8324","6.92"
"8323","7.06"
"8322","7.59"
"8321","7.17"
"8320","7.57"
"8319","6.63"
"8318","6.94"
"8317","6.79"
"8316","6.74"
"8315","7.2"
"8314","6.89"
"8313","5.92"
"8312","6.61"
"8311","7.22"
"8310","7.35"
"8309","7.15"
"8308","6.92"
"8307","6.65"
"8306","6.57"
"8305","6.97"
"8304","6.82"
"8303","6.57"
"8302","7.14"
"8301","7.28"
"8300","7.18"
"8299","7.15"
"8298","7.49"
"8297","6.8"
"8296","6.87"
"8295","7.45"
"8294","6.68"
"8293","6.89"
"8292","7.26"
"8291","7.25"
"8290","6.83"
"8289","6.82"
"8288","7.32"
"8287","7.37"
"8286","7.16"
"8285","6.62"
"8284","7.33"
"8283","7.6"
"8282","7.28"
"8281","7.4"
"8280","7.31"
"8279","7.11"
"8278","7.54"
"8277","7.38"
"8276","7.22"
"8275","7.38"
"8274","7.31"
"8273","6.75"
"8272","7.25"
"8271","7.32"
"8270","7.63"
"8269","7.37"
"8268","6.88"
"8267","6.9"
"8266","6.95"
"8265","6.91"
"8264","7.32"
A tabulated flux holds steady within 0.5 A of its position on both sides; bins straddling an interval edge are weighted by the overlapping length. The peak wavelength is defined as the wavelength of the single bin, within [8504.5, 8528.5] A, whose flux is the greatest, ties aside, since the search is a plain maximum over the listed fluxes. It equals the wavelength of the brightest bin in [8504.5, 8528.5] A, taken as 8522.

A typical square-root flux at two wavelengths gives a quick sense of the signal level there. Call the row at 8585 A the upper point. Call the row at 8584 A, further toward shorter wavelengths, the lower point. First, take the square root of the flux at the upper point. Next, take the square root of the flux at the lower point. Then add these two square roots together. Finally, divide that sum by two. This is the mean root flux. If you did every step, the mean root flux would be 2.69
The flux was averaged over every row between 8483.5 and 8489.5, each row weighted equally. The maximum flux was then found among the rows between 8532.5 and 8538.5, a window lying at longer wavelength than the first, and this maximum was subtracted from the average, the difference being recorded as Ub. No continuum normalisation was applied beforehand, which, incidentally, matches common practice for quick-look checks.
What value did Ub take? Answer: -0.3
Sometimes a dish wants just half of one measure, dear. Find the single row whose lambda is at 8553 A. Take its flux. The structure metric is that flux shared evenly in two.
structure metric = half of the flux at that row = 3.50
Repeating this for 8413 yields 3.42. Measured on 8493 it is 3.29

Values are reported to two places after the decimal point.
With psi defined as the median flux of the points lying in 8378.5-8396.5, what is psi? 6.88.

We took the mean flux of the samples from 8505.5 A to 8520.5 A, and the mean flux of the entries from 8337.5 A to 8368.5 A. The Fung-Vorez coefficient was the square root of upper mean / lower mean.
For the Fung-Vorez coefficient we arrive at 0.960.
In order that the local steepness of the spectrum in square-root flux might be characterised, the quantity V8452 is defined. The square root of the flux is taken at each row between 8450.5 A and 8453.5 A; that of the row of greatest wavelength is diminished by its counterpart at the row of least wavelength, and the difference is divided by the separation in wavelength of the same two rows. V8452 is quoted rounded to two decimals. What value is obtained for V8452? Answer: -0.23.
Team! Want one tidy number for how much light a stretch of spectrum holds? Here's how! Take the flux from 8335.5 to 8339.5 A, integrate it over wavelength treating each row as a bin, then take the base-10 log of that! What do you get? 1.35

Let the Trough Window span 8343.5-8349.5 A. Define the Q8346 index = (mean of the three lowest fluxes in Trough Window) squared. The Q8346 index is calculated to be 40.6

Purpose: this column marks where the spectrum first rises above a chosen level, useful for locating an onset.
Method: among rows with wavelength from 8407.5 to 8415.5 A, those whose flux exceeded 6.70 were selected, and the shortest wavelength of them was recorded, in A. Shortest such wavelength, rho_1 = 8408 A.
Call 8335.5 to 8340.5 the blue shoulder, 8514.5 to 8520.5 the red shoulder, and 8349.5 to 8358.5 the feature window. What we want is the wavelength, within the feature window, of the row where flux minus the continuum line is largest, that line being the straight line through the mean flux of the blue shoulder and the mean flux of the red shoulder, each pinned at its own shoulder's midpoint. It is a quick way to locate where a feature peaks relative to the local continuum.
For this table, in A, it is 8353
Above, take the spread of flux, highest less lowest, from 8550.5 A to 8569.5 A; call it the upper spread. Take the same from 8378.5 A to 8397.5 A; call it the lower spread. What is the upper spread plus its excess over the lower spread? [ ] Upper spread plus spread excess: 1.9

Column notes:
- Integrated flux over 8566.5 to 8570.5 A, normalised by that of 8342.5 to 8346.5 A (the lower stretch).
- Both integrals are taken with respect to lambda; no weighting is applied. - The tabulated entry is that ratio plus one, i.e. 2.01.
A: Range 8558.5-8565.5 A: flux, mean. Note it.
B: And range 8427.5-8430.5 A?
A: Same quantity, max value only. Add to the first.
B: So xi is 14.1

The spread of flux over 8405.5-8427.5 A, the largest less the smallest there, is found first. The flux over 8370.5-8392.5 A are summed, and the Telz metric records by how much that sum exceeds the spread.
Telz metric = 153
